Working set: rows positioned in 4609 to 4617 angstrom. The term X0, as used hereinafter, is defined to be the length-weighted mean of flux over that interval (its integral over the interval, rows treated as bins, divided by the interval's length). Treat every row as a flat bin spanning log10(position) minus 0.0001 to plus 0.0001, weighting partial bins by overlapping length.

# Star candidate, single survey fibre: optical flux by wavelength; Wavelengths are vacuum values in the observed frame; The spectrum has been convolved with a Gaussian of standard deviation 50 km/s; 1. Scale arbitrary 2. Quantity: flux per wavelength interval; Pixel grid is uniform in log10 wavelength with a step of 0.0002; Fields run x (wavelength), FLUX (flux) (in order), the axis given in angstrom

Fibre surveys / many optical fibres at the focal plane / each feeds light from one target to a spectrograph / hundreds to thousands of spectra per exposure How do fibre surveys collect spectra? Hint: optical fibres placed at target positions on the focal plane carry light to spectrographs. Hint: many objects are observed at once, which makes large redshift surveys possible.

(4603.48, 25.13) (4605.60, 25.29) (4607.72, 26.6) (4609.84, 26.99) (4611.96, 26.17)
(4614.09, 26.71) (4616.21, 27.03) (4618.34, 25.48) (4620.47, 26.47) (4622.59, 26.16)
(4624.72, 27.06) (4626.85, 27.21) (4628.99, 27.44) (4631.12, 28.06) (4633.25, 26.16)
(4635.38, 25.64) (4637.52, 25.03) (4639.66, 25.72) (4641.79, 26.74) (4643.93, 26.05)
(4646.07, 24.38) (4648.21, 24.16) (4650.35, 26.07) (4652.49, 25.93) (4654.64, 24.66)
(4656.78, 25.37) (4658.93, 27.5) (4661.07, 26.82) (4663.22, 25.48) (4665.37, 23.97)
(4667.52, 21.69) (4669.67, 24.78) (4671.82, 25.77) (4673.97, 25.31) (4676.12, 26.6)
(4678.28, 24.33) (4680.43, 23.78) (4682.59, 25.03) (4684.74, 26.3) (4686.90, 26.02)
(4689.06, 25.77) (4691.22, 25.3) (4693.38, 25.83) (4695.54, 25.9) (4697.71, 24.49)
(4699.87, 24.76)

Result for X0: 26.7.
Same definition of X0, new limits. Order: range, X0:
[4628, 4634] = 27.3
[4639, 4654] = 25.5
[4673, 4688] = 25.3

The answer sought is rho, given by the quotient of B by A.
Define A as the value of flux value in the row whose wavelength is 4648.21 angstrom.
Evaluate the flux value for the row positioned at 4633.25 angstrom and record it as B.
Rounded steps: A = 24.16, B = 26.16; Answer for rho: 1.08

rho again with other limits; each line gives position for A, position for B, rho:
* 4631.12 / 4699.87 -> 0.88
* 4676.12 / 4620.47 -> 1.00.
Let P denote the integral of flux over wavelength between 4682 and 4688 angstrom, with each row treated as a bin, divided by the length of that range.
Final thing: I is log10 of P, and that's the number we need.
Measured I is 1.413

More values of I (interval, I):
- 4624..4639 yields 1.425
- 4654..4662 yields 1.418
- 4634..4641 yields 1.407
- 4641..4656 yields 1.405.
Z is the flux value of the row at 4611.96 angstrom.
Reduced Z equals 26.17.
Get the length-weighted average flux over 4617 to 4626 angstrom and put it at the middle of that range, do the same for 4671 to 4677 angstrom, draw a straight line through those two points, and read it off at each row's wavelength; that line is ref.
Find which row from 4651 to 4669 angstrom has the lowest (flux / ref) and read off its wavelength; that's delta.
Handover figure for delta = 4667.52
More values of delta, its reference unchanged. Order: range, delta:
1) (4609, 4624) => 4618.34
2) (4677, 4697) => 4680.43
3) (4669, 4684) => 4680.43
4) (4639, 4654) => 4648.21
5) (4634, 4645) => 4637.52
